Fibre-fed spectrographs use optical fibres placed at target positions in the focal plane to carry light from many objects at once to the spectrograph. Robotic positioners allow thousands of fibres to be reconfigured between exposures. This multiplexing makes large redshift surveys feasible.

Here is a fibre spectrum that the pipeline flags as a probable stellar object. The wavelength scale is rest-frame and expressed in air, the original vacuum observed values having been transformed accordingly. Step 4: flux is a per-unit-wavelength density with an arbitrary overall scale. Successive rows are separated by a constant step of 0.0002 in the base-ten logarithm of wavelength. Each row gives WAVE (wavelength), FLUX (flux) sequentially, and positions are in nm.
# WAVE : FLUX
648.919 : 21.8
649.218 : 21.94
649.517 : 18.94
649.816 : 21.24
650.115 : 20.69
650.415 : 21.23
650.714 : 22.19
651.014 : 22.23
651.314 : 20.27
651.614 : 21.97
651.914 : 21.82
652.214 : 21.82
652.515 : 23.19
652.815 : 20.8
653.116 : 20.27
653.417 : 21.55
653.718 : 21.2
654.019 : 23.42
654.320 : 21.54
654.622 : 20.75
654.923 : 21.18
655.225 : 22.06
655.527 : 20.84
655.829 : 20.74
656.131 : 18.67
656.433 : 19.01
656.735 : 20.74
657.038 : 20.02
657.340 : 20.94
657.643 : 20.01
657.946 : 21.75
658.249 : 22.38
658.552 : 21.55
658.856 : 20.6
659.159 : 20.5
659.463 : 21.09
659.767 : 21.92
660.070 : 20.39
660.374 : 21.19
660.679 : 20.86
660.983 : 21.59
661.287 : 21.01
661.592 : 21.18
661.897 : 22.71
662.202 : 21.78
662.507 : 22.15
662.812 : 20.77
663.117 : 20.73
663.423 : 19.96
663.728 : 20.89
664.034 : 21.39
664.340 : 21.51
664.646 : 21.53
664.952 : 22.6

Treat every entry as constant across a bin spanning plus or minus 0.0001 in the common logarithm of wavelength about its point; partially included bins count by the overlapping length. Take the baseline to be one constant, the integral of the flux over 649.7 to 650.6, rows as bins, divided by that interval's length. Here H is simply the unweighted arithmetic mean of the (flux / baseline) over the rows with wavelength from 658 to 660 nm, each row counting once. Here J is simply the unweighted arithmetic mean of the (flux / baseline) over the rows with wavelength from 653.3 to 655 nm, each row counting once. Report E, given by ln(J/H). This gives 0.012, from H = 1.01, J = 1.02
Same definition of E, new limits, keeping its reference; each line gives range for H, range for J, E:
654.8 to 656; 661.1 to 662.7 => 0.026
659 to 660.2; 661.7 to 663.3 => 0.031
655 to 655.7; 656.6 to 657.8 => -0.049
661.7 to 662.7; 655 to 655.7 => -0.035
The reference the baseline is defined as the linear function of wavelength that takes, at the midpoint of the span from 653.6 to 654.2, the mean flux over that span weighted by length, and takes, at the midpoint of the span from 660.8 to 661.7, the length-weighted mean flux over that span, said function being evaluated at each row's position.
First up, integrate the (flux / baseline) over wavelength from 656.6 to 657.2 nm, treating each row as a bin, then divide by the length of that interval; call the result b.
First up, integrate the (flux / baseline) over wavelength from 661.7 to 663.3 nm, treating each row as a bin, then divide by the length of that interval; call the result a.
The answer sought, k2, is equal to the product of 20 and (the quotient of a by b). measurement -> 22.0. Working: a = 1.02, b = 0.93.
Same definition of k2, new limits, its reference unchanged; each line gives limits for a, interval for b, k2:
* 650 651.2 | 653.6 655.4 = 19.4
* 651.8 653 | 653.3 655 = 20.0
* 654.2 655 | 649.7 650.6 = 20.6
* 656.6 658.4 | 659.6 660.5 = 19.5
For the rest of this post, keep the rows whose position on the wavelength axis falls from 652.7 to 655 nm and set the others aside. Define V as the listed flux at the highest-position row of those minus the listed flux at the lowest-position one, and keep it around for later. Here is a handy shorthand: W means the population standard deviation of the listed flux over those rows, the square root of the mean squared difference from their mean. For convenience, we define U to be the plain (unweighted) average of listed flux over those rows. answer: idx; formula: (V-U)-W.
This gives -21.8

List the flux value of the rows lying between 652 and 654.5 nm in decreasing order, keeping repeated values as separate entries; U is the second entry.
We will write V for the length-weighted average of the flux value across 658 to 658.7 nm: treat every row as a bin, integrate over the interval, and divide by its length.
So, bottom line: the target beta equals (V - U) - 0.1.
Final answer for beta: -1.3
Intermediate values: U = 23.19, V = 21.9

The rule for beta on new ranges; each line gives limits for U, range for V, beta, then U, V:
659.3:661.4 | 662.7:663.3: -1.0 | 21.59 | 20.7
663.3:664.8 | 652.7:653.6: -0.7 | 21.51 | 20.9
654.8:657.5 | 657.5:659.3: -0.1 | 21.18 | 21.1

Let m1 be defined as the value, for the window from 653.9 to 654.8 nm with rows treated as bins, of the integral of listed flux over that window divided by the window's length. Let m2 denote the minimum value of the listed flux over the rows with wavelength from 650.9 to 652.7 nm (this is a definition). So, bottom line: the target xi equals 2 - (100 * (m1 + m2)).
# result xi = -4208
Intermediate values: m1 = 21.8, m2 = 20.27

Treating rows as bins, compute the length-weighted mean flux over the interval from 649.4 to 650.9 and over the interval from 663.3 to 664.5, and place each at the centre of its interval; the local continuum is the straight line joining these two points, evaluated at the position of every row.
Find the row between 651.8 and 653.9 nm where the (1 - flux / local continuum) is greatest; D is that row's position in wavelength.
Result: 653.116 nm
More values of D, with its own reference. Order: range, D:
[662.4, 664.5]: 663.423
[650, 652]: 651.314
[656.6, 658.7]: 657.643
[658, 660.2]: 660.070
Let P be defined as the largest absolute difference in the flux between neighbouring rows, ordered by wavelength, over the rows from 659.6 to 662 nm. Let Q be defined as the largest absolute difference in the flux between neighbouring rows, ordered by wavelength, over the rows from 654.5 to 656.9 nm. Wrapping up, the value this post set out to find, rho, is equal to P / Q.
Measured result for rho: 0.74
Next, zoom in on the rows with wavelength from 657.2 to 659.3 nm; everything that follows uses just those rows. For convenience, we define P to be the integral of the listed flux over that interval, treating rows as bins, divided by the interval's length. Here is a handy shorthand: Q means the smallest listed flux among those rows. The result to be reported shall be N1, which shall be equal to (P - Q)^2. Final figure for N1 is 1.2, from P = 21.1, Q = 20.01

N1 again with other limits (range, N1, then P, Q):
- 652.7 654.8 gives 1.2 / 21.4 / 20.27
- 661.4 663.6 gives 1.8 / 21.3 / 19.96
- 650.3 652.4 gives 2.0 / 21.7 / 20.27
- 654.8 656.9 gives 3.2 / 20.4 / 18.67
